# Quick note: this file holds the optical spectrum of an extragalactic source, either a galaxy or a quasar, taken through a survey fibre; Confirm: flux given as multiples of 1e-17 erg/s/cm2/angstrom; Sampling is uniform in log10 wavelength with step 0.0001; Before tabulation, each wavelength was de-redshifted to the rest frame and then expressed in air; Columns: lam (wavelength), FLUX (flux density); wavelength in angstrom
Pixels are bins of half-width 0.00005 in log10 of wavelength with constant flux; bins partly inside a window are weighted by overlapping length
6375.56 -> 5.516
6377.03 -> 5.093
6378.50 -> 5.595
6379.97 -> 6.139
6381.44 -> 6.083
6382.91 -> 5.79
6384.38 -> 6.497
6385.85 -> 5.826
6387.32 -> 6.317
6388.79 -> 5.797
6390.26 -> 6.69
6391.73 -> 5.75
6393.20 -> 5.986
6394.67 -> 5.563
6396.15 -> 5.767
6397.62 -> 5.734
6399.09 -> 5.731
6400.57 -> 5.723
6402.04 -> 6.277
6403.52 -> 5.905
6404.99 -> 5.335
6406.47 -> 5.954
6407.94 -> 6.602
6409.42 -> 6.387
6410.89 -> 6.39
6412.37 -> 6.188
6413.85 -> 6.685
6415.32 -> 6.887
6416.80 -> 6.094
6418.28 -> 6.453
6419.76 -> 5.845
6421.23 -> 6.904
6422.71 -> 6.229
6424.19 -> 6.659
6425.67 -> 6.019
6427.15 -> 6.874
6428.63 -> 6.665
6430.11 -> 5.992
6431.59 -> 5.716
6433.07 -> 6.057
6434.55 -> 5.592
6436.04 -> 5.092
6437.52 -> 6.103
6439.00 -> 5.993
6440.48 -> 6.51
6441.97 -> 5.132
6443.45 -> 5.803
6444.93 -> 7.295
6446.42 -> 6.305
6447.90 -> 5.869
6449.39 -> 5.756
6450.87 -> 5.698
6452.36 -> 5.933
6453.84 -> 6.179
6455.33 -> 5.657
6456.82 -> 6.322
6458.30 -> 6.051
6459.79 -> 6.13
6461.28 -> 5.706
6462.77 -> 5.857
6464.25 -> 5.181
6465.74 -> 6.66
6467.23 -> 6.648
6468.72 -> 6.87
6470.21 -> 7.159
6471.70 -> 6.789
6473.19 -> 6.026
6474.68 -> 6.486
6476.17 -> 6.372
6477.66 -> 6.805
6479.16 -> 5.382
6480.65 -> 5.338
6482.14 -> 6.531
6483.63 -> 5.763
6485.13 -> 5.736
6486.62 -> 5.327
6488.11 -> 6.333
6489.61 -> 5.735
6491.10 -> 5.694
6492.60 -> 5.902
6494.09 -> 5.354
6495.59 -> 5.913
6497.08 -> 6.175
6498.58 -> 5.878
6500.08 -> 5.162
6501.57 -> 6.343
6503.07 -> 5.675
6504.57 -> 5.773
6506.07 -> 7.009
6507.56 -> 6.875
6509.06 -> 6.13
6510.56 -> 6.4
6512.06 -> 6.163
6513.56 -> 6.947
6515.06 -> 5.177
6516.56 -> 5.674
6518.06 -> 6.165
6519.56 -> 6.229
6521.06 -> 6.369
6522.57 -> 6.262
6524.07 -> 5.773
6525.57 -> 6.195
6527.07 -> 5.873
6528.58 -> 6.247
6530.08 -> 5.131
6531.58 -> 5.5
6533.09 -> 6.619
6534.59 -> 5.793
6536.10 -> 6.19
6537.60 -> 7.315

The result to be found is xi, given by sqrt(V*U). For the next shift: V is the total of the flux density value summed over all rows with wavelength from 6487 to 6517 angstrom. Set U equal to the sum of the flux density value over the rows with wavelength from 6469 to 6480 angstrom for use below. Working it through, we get 74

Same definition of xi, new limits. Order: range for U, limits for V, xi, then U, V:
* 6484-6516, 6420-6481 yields 178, 126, 252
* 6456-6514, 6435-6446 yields 100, 239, 42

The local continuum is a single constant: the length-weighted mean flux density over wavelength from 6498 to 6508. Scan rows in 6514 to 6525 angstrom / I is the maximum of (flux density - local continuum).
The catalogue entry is 0.3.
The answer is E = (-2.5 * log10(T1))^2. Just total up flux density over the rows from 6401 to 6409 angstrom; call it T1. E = 13.7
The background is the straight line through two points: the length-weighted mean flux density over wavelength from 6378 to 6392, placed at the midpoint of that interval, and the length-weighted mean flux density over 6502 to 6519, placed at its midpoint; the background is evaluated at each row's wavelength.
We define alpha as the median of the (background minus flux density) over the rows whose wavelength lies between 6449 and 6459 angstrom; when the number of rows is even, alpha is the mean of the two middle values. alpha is 0.20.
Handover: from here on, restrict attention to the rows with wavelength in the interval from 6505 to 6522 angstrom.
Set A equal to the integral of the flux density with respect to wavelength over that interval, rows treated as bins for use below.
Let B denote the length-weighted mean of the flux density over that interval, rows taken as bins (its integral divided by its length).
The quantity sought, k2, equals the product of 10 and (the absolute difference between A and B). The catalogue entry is 1004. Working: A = 107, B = 6.3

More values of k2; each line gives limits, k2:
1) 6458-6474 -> 943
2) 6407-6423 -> 964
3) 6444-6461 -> 975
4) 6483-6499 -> 870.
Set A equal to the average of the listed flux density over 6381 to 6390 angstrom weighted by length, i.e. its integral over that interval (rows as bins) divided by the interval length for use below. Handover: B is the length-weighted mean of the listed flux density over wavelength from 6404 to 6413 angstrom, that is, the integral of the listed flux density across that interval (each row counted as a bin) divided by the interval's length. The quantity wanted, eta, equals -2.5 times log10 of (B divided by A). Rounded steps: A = 6.09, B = 6.14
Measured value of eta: -0.01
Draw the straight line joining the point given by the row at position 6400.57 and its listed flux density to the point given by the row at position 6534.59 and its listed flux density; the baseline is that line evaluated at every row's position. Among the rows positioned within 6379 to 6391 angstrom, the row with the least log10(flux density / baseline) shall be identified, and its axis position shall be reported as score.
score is 6382.91 angstrom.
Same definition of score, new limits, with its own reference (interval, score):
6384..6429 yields 6404.99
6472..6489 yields 6486.62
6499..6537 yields 6530.08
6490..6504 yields 6500.08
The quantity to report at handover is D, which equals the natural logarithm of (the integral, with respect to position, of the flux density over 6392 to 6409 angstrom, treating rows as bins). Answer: 4.6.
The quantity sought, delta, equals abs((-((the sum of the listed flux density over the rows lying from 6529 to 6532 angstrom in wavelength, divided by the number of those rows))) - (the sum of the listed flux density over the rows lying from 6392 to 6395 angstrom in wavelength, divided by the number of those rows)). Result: 11.1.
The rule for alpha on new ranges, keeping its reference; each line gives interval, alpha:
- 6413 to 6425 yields -0.46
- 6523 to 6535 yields 0.37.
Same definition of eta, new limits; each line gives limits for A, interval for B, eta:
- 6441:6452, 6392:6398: 0.04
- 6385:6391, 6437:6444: 0.05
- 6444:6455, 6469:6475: -0.09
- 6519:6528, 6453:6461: 0.01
